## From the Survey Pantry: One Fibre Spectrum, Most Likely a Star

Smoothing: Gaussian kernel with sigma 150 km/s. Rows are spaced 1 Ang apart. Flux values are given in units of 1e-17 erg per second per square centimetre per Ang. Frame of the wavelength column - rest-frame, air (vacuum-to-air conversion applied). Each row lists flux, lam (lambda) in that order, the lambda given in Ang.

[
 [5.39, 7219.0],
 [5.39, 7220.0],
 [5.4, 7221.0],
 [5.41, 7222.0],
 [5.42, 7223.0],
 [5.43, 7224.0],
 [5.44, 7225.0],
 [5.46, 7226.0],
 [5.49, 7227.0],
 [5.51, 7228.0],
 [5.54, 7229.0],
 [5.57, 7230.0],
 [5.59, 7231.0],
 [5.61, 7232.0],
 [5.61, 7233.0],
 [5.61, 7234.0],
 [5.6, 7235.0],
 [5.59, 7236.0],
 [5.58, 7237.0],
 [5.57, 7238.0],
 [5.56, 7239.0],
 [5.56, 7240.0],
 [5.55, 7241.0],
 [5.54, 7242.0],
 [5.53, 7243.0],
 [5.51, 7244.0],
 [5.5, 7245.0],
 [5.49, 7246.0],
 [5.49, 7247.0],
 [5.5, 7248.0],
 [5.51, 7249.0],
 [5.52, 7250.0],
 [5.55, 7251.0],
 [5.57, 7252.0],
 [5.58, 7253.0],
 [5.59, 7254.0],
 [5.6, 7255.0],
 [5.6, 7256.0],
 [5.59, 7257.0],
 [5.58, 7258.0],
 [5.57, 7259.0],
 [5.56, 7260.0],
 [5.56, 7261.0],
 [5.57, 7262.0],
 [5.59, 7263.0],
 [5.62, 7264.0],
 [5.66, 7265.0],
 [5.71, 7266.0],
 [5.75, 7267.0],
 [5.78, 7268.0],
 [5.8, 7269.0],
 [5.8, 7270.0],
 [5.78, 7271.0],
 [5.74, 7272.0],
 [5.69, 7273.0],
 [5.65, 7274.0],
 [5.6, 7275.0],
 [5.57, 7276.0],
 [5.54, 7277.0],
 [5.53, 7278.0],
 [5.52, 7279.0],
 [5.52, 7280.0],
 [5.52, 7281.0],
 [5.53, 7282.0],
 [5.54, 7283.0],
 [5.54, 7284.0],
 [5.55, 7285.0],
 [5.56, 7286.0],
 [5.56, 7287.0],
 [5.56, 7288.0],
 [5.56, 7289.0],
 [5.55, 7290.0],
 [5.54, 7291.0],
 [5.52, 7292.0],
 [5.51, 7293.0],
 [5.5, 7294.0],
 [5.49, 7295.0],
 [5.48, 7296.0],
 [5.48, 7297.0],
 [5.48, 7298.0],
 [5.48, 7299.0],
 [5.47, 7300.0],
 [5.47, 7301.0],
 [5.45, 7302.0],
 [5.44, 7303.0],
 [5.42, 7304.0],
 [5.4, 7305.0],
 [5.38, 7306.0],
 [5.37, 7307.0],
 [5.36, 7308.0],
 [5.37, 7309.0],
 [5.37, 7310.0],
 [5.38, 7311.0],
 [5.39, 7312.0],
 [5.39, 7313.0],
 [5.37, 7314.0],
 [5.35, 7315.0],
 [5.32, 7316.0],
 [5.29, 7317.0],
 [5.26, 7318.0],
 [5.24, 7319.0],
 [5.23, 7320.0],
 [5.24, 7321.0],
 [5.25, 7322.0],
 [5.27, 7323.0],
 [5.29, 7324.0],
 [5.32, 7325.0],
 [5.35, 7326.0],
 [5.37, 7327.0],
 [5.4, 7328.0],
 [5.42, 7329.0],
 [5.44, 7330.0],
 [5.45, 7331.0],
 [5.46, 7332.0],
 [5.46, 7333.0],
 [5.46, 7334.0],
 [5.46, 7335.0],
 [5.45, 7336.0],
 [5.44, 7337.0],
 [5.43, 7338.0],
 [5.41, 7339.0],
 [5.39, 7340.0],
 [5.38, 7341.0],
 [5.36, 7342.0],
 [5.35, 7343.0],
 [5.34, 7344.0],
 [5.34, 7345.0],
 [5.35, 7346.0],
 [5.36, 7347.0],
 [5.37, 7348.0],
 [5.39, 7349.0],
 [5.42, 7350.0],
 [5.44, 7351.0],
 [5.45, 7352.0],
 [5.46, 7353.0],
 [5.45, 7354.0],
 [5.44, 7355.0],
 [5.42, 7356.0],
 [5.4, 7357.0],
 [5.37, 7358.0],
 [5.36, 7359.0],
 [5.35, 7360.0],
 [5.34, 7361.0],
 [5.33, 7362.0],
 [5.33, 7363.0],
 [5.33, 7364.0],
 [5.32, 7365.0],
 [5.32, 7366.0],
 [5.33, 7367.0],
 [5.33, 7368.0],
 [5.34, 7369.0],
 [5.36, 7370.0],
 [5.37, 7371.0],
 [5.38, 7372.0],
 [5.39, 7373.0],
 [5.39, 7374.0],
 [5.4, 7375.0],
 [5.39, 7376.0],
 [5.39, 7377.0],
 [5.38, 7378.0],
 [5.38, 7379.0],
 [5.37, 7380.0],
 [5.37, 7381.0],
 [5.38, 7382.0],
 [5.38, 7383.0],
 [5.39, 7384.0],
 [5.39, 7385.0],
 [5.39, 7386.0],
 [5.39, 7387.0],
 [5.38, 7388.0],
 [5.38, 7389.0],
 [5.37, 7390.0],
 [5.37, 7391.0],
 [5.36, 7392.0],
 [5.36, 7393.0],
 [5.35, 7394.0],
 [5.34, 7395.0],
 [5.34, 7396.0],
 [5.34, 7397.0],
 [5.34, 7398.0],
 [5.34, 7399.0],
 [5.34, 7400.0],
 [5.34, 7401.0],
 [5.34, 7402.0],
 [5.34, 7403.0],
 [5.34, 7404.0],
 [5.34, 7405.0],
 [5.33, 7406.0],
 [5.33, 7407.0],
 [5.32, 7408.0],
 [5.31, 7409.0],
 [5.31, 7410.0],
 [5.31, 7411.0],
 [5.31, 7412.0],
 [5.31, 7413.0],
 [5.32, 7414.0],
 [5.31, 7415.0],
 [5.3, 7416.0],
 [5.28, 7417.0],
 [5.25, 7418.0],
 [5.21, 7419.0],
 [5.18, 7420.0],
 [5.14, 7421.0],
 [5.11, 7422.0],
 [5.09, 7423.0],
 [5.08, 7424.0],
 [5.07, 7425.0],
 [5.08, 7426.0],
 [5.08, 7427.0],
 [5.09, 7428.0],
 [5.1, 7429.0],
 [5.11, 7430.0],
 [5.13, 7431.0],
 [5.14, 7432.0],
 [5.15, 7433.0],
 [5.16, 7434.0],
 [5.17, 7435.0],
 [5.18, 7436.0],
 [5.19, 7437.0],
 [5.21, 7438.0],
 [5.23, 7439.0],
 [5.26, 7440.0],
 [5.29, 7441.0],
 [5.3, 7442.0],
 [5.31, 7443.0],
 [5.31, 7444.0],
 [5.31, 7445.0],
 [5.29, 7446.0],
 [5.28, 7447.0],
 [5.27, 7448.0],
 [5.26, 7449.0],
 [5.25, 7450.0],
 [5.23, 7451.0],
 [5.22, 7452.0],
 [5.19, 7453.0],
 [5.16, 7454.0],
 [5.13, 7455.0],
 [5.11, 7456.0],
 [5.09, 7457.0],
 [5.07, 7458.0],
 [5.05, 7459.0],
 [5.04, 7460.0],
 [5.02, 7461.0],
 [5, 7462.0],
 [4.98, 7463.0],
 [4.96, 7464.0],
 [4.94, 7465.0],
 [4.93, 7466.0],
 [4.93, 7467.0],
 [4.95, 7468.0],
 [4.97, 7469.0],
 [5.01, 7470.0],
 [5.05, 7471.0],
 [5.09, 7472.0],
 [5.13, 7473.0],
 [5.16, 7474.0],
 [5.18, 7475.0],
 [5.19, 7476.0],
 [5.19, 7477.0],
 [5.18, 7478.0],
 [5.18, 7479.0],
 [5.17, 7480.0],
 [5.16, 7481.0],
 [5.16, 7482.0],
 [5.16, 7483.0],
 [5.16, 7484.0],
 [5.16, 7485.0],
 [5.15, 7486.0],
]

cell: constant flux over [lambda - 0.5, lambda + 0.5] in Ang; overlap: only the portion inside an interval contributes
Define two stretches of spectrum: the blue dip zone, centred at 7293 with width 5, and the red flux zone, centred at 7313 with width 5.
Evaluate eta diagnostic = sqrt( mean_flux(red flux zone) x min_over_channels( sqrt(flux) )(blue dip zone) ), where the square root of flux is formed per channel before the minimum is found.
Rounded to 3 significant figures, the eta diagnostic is 3.55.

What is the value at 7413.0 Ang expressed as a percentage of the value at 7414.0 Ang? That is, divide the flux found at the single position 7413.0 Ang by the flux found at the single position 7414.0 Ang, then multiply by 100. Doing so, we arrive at 100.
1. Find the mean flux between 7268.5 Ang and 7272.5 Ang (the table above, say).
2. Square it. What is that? 33.4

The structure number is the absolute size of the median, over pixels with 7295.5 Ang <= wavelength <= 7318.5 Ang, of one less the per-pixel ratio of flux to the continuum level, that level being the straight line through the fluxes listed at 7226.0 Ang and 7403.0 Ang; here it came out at 0.002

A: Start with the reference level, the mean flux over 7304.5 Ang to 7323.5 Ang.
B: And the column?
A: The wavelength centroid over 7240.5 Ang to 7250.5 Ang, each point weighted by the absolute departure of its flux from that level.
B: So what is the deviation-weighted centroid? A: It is 7245.3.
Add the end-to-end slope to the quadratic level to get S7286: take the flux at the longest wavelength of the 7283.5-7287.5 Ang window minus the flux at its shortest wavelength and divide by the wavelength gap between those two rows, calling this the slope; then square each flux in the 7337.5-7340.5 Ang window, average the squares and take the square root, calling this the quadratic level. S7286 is 5.42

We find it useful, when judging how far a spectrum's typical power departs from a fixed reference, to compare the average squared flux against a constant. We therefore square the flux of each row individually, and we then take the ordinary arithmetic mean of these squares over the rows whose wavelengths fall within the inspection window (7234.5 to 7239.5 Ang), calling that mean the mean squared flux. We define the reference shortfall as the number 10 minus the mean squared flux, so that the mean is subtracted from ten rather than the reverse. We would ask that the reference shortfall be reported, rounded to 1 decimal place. -21.1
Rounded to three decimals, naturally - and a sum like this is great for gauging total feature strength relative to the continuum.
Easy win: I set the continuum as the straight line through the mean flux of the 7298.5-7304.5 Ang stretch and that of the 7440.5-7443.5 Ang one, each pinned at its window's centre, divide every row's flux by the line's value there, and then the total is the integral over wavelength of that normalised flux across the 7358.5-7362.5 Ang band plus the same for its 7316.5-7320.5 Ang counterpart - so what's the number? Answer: 7.833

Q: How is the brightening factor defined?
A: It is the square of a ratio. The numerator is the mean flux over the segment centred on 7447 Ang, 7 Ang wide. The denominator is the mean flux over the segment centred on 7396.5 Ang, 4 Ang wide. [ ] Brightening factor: 0.98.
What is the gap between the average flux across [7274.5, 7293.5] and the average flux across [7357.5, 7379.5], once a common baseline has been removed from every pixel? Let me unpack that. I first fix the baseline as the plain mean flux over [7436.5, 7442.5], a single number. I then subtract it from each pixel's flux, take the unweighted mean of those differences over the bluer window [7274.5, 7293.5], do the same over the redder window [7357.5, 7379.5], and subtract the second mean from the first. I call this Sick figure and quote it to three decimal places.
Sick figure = 0.185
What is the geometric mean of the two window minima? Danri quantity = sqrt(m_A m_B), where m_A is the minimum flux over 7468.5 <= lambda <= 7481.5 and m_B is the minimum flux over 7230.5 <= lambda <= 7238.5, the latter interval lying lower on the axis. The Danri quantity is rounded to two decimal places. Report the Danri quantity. 5.26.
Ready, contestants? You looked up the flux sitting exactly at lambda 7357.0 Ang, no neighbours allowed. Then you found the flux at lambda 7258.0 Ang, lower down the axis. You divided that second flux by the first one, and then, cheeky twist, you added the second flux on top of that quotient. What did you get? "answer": 6.61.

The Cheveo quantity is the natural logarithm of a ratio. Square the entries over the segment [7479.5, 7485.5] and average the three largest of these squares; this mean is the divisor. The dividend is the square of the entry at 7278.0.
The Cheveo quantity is 0.14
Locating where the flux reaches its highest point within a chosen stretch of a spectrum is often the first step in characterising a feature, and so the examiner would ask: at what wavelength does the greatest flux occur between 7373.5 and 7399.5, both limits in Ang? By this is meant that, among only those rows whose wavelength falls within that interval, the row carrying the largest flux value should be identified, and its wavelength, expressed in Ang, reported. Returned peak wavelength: 7375.0 Ang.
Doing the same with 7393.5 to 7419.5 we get 7394.0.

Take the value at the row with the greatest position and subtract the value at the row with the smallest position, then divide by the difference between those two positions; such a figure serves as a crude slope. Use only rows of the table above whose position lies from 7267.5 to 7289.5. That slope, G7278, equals -0.010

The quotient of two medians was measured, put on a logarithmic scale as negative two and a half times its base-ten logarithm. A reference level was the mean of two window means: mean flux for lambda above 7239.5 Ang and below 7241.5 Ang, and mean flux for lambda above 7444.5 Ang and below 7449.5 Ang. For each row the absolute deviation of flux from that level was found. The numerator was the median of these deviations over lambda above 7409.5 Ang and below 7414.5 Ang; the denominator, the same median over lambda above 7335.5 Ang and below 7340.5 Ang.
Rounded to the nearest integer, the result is -2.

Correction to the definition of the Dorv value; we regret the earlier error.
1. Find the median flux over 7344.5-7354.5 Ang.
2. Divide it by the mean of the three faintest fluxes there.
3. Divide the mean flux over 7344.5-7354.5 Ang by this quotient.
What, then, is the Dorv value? 5.35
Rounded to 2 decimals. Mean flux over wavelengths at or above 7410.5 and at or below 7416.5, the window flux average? 5.31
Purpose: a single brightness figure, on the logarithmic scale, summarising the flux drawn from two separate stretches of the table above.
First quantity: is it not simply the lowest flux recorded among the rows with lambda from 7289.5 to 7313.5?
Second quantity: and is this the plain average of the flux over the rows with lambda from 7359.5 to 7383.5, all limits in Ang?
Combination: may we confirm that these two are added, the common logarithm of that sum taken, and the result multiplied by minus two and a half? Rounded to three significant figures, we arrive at -2.58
